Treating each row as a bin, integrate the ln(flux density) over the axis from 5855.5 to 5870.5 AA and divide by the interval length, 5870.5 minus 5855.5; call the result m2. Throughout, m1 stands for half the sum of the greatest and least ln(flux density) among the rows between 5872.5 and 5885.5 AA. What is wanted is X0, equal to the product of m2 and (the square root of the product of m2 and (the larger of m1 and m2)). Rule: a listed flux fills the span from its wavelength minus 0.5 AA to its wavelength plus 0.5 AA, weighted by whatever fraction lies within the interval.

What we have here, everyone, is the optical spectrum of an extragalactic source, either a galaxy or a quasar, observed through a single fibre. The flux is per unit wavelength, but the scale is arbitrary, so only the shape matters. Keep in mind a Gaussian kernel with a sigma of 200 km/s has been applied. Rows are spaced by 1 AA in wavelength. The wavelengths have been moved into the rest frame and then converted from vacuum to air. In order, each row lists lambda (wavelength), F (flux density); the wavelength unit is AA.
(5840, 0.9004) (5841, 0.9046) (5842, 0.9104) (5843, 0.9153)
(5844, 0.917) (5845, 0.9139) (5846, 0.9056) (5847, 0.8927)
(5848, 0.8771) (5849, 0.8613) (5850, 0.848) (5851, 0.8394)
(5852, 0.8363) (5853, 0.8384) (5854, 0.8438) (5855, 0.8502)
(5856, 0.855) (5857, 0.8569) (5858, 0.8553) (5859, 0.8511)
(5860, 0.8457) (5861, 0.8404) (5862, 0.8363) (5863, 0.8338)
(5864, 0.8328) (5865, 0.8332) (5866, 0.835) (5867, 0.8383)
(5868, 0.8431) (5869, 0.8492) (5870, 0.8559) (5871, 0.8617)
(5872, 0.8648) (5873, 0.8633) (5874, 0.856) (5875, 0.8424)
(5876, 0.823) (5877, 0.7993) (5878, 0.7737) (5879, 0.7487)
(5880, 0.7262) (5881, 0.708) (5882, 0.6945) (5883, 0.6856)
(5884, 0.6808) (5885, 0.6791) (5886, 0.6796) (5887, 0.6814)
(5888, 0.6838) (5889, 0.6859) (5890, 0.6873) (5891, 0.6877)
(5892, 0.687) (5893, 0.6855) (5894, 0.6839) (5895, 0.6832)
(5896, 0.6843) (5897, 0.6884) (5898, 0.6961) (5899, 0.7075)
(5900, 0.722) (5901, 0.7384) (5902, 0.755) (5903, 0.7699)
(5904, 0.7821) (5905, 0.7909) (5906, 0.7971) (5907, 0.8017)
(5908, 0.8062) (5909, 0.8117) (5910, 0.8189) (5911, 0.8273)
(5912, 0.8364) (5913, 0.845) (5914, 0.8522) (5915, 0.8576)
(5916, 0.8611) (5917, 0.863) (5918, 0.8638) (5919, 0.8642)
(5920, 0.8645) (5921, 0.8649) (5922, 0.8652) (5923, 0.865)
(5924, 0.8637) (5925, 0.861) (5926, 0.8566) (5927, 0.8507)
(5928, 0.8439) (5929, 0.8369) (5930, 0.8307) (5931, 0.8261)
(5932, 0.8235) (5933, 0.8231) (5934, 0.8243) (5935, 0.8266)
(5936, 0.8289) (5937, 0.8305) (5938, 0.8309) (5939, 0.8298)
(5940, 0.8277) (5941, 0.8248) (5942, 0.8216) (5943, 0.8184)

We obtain -0.029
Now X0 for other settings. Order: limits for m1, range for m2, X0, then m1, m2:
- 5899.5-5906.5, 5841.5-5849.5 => -0.011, -0.28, -0.107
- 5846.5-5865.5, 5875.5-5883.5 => -0.062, -0.15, -0.297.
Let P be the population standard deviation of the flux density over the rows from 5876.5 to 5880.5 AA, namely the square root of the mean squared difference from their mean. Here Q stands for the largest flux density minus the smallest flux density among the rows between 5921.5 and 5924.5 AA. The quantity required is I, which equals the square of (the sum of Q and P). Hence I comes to 0.0008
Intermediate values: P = 0.027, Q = 0.00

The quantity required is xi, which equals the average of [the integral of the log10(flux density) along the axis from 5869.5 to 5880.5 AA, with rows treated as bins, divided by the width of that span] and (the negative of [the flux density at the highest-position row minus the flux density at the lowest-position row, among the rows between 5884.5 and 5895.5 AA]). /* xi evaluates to -0.046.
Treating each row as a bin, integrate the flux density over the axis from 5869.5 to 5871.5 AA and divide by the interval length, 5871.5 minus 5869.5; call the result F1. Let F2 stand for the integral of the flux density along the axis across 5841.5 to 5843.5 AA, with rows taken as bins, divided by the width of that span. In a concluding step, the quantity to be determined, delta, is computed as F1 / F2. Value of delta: 0.941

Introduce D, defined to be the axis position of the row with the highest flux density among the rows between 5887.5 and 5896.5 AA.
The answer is 5891 AA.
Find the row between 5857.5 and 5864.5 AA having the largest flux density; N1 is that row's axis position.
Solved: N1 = 5858 AA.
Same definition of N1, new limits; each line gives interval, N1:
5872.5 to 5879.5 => 5873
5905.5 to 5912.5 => 5912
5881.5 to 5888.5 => 5882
